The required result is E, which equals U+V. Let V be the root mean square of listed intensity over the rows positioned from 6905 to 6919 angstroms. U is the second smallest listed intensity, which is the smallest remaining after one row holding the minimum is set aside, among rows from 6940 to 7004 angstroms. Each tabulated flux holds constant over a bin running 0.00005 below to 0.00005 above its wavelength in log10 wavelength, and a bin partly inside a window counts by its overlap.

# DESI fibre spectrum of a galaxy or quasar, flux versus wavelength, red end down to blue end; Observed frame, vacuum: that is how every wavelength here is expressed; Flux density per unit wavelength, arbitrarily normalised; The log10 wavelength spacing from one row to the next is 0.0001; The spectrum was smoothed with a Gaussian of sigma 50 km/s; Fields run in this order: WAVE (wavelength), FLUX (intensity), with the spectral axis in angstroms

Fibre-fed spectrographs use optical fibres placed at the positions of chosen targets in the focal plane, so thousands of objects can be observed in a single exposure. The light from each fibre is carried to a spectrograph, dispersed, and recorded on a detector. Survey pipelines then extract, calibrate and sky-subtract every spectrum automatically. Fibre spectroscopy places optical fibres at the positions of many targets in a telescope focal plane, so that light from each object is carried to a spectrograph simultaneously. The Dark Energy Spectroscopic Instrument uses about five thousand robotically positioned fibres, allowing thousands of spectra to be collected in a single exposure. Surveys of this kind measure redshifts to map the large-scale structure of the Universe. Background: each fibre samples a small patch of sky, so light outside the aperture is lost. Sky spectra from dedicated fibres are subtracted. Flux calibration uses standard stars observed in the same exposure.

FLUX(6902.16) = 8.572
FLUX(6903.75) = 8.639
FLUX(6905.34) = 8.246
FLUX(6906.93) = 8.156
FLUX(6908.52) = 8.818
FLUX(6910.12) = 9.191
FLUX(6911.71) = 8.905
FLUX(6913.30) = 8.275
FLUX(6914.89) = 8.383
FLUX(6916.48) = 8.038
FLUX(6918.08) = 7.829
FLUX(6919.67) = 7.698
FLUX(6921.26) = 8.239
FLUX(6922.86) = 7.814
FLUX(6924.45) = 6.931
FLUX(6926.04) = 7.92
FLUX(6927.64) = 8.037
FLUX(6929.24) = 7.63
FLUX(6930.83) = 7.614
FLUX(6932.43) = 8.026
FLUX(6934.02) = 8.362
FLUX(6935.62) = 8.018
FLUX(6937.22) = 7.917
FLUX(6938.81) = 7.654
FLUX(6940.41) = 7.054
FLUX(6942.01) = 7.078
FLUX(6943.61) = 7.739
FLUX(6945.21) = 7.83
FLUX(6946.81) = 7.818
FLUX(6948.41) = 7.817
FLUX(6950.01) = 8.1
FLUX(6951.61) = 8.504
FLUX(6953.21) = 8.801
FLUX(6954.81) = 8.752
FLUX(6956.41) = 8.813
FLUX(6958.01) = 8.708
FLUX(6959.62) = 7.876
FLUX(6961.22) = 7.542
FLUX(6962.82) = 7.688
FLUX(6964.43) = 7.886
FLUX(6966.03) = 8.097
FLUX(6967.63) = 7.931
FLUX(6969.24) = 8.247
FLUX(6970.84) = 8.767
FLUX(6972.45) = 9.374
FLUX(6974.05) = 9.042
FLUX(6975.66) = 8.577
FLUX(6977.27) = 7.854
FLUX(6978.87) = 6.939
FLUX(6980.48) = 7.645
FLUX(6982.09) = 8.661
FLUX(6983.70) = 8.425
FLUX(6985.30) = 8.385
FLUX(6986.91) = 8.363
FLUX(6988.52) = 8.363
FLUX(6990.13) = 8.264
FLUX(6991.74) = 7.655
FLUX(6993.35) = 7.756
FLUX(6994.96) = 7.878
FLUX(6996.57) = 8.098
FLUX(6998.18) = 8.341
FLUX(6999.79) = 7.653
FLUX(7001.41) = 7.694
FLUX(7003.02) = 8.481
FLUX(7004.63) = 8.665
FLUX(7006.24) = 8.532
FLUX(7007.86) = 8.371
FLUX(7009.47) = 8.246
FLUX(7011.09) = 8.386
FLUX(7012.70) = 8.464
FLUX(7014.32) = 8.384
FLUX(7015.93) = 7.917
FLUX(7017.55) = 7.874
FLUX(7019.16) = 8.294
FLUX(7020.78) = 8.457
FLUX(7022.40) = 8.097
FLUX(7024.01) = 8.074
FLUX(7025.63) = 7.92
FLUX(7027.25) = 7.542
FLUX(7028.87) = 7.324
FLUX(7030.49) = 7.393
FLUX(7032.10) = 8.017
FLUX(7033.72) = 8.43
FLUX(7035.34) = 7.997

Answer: 15.5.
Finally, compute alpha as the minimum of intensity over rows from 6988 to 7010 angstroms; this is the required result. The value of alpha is 7.653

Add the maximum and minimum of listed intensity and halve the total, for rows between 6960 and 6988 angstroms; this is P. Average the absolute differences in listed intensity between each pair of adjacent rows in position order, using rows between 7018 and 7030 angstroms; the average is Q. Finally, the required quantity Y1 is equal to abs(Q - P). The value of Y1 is 7.94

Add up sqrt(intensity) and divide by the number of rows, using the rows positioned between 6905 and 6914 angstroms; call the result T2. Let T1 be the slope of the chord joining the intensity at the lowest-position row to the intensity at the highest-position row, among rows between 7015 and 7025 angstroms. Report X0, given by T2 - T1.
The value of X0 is 2.91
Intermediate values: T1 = 0.02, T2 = 2.93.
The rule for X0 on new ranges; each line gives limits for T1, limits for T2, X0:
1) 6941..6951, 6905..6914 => 2.80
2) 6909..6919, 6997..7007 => 3.04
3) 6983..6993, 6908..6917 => 3.03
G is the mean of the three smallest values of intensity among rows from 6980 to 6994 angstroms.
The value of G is 7.69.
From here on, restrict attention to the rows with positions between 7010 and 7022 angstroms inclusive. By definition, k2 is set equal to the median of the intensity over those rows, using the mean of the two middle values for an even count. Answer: 8.38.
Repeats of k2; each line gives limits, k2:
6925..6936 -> 8.02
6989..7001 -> 7.88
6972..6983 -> 8.58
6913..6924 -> 8.04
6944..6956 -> 8.10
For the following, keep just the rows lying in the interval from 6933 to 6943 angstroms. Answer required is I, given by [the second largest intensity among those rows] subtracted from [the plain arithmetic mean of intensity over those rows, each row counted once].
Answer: -0.34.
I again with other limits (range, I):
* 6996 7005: -0.33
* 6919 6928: -0.26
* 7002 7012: -0.09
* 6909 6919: -0.47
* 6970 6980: -0.62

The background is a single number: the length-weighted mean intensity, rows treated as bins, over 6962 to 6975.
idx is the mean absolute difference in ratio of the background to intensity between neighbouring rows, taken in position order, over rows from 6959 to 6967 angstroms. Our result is 0.031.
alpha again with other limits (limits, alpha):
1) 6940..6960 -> 7.054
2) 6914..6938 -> 6.931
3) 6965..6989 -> 6.939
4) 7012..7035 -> 7.324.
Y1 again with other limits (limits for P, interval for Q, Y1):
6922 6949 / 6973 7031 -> 7.35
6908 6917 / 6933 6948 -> 8.35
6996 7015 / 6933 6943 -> 7.89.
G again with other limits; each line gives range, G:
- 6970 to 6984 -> 7.48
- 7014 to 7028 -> 7.78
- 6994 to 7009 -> 7.74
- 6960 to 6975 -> 7.71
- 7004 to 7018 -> 8.01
